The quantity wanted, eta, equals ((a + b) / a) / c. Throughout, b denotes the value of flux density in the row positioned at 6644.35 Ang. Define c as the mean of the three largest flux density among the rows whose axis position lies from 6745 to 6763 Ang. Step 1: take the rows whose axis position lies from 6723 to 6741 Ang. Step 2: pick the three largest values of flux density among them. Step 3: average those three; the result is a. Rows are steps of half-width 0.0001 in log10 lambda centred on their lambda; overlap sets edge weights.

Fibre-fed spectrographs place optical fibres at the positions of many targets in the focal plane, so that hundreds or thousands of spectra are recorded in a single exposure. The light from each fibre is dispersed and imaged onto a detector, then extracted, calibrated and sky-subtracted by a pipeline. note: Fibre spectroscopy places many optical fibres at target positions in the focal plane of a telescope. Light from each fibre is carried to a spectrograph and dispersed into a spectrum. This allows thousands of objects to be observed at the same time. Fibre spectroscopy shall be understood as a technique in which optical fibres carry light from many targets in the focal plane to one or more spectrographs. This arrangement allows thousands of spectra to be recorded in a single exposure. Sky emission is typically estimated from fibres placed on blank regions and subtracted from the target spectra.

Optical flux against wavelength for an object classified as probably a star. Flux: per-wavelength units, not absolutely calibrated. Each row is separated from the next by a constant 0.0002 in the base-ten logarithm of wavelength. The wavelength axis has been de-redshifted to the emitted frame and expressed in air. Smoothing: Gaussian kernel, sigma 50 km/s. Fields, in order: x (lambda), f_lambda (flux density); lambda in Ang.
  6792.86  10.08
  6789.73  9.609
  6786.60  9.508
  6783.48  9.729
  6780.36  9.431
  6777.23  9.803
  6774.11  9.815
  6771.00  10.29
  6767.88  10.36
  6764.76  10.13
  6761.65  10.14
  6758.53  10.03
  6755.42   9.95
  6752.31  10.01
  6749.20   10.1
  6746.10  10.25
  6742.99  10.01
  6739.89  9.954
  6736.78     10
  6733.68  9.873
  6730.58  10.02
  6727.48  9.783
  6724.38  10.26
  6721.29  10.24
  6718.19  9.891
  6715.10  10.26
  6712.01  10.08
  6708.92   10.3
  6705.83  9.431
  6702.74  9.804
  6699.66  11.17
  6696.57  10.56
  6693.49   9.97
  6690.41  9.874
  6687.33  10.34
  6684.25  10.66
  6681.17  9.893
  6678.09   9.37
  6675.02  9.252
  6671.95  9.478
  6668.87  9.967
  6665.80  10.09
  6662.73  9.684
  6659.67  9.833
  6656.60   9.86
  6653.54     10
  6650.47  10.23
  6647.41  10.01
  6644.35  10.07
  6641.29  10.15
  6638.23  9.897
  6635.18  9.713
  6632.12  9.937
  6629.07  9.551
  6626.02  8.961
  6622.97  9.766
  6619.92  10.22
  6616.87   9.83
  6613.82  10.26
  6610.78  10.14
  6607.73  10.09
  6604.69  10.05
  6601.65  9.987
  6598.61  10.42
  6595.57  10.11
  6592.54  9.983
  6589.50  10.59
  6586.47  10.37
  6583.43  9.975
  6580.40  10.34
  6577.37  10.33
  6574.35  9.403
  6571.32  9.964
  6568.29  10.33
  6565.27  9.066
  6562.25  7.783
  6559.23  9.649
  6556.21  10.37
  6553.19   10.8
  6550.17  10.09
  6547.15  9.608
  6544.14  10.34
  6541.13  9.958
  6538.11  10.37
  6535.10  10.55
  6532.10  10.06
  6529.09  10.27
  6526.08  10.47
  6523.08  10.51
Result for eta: 0.1966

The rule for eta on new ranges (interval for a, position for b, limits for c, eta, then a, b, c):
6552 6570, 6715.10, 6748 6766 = 0.1953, 10.50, 10.26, 10.1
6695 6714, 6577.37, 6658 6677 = 0.1975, 10.68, 10.33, 10.0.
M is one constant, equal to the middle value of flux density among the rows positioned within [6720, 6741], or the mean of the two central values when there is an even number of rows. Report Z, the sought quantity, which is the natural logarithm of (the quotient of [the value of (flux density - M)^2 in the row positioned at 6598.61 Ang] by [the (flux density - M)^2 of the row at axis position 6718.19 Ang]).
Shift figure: 2.7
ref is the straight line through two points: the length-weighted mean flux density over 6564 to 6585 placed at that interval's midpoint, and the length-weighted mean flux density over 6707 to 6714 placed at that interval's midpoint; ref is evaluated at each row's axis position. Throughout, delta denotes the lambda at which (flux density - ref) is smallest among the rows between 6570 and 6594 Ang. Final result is 6574.35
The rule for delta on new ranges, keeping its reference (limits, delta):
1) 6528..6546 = 6541.13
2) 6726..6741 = 6727.48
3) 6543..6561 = 6547.15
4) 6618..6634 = 6626.02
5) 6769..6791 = 6780.36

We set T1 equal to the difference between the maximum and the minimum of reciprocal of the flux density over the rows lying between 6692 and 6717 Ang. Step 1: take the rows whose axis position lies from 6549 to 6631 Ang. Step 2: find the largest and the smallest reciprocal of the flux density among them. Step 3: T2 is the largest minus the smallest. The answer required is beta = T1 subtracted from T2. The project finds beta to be 0.019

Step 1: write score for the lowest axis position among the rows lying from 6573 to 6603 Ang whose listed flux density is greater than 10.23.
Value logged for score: 6577.37 Ang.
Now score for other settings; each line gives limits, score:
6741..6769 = 6746.10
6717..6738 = 6721.29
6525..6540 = 6526.08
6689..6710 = 6696.57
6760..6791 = 6767.88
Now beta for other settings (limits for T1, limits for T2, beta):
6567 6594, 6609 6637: 0.002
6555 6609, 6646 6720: -0.015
